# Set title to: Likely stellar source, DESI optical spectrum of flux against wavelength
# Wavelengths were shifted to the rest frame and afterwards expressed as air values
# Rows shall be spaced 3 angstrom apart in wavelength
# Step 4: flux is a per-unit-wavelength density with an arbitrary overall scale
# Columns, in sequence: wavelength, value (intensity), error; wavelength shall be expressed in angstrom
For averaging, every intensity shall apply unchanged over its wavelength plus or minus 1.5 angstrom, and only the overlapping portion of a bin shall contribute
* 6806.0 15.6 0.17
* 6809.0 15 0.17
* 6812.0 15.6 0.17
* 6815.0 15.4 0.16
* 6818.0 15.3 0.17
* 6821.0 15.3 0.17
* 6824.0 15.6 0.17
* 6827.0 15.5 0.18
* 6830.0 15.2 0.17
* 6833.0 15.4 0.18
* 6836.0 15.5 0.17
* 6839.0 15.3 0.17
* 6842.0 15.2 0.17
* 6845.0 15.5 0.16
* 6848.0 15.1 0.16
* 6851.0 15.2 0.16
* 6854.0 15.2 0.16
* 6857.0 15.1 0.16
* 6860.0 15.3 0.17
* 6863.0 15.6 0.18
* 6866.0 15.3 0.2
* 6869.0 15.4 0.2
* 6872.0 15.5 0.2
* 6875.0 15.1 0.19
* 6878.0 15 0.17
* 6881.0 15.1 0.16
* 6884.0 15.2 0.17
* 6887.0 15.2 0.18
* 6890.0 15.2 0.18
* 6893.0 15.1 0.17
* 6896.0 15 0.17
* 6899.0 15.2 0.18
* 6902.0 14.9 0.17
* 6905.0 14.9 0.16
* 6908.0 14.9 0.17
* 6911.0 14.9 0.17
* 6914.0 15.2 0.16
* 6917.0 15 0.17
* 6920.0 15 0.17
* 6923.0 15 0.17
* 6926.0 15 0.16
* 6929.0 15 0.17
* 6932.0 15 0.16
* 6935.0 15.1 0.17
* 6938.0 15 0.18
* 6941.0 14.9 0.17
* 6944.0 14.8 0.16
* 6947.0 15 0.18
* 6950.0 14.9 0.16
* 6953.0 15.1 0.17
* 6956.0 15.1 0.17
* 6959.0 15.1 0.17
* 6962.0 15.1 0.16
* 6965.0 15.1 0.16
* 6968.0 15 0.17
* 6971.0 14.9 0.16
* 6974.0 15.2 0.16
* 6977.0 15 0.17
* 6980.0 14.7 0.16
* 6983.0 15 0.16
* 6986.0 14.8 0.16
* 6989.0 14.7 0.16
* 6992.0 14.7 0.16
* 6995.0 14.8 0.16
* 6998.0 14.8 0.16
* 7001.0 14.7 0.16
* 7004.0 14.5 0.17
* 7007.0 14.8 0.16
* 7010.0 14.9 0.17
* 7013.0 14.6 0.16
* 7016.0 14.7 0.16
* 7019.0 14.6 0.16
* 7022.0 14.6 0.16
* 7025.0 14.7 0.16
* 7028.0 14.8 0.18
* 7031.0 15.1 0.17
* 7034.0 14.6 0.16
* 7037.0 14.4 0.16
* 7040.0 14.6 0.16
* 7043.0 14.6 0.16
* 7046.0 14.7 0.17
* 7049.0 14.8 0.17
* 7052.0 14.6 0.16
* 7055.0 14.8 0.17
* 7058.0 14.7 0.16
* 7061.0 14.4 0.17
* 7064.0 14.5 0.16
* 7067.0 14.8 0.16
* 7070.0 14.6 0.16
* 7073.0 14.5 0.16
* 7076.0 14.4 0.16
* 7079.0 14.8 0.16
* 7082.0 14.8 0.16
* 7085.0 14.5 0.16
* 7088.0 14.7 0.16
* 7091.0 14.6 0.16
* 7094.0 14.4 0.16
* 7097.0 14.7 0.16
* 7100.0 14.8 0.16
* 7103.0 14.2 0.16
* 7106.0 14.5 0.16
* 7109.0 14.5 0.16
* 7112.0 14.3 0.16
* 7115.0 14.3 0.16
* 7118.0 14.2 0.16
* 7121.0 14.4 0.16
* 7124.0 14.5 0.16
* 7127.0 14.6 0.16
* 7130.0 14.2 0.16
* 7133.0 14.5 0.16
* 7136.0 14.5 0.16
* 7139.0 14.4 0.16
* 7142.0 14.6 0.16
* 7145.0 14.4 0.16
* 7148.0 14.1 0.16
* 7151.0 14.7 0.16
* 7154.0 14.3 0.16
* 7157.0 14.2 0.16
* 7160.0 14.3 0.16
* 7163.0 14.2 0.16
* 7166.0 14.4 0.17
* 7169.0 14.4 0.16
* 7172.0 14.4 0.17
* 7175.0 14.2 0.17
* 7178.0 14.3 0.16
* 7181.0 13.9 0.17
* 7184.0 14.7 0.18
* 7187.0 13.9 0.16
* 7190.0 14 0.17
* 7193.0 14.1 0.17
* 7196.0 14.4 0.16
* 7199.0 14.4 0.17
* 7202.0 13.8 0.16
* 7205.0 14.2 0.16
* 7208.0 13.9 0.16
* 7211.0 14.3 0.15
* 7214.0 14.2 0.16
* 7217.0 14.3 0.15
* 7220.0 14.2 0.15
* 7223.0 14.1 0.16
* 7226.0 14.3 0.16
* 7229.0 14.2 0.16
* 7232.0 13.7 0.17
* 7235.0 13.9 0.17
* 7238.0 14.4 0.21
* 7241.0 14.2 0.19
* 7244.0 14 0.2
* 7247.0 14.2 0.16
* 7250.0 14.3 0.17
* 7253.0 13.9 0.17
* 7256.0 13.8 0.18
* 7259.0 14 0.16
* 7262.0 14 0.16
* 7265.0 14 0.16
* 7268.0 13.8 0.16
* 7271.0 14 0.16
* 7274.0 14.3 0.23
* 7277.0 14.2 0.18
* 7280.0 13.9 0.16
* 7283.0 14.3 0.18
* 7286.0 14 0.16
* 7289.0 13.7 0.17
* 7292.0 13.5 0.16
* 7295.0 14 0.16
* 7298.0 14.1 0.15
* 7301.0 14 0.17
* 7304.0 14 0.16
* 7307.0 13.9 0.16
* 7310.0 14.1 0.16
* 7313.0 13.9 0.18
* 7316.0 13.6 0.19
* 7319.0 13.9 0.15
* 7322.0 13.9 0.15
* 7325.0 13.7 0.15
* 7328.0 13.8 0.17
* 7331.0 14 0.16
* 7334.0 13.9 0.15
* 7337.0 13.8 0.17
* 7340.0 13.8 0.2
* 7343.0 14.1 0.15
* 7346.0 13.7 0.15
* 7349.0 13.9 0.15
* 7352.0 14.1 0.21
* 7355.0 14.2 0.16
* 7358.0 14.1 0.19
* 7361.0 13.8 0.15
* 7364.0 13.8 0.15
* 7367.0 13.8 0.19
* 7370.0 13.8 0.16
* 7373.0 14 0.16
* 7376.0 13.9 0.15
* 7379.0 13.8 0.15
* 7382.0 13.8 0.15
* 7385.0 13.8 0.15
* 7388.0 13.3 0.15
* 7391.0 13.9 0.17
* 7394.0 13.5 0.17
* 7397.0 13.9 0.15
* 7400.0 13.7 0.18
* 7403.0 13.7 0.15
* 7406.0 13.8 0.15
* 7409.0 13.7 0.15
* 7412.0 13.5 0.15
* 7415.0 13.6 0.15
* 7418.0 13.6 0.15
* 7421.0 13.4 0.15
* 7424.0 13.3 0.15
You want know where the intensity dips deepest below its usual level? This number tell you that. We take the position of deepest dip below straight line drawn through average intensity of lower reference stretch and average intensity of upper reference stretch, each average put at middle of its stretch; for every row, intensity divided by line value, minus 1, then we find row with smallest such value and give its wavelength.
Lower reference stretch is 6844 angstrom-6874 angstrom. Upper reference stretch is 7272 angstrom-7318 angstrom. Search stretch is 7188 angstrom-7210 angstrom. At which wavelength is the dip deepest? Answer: 7202.0 angstrom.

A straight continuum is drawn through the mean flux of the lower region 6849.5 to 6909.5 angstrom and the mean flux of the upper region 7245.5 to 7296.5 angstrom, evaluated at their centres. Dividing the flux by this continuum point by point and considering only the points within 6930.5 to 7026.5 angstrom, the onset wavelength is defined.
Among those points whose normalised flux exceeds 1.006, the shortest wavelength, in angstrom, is 6935.0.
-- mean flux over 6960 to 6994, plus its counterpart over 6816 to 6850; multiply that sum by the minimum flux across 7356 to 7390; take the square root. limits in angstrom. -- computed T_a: 20.1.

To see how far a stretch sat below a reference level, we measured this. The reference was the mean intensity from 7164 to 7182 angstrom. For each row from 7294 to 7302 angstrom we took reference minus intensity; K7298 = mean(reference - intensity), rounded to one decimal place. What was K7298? 0.2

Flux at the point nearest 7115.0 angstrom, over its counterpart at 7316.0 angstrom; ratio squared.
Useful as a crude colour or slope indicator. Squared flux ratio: 1.11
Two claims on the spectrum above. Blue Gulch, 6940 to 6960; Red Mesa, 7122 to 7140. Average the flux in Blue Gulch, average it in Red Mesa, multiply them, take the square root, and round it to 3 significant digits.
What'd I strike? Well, 14.7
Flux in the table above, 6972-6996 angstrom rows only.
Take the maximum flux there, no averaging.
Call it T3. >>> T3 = 15.2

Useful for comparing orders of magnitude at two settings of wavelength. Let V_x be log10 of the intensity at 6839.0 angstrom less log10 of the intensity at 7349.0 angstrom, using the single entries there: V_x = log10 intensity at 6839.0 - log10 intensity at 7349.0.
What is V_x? 0.042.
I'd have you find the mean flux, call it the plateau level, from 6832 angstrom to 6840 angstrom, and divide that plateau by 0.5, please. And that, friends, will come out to 30.8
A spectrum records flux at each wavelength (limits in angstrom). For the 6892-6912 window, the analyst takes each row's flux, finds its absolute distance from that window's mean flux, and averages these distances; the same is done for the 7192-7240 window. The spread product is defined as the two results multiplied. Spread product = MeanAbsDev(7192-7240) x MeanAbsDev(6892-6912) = 0.0171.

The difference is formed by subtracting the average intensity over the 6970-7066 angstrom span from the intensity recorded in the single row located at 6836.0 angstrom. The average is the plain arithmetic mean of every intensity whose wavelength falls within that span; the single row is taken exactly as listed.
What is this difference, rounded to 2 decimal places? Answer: 0.77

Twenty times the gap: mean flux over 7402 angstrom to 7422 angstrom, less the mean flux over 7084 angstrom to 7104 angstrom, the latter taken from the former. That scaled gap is -19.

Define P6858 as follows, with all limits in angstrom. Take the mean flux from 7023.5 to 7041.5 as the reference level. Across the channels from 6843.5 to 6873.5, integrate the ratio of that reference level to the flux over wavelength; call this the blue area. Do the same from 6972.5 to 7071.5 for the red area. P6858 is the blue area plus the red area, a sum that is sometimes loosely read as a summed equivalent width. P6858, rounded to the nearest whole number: 128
